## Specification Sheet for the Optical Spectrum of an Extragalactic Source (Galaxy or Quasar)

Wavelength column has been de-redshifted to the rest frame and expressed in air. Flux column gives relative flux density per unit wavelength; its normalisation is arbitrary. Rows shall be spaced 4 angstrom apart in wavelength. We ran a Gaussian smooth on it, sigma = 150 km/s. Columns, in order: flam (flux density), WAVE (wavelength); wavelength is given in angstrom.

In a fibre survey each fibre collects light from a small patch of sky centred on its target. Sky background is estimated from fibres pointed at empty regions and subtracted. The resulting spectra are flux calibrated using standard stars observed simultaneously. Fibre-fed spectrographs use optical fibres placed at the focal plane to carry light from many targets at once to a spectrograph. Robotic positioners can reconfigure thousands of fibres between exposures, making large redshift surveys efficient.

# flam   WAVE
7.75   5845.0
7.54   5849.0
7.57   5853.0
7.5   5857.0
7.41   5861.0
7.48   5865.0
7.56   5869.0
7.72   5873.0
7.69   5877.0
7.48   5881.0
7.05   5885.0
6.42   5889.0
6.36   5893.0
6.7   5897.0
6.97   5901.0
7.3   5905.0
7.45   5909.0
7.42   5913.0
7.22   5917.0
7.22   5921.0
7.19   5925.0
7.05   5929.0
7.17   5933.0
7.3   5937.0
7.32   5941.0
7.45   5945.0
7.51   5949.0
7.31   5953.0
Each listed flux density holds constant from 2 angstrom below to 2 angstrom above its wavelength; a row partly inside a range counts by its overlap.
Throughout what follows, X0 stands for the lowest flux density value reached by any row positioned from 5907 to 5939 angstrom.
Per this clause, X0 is 7.05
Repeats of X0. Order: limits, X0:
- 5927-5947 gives 7.05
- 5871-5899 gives 6.36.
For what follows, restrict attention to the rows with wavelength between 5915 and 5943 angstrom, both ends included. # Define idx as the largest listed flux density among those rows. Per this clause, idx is 7.32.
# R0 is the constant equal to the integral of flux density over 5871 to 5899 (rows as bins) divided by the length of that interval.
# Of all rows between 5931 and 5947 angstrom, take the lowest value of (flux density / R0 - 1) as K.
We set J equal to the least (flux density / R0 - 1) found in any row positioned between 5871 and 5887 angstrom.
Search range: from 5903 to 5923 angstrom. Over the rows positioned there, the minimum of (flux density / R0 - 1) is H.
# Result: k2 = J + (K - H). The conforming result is -0.01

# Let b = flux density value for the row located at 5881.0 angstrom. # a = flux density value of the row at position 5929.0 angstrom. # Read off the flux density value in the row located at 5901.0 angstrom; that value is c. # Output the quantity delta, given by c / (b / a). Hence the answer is 6.6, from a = 7.05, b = 7.48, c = 6.97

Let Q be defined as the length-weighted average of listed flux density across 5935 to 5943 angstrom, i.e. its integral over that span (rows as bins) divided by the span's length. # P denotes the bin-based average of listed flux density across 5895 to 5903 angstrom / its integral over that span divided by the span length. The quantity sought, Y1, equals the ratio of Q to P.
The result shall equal 1.07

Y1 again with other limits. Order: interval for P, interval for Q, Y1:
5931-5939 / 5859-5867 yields 1.03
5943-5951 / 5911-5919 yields 0.98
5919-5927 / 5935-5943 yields 1.01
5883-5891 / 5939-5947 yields 1.10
